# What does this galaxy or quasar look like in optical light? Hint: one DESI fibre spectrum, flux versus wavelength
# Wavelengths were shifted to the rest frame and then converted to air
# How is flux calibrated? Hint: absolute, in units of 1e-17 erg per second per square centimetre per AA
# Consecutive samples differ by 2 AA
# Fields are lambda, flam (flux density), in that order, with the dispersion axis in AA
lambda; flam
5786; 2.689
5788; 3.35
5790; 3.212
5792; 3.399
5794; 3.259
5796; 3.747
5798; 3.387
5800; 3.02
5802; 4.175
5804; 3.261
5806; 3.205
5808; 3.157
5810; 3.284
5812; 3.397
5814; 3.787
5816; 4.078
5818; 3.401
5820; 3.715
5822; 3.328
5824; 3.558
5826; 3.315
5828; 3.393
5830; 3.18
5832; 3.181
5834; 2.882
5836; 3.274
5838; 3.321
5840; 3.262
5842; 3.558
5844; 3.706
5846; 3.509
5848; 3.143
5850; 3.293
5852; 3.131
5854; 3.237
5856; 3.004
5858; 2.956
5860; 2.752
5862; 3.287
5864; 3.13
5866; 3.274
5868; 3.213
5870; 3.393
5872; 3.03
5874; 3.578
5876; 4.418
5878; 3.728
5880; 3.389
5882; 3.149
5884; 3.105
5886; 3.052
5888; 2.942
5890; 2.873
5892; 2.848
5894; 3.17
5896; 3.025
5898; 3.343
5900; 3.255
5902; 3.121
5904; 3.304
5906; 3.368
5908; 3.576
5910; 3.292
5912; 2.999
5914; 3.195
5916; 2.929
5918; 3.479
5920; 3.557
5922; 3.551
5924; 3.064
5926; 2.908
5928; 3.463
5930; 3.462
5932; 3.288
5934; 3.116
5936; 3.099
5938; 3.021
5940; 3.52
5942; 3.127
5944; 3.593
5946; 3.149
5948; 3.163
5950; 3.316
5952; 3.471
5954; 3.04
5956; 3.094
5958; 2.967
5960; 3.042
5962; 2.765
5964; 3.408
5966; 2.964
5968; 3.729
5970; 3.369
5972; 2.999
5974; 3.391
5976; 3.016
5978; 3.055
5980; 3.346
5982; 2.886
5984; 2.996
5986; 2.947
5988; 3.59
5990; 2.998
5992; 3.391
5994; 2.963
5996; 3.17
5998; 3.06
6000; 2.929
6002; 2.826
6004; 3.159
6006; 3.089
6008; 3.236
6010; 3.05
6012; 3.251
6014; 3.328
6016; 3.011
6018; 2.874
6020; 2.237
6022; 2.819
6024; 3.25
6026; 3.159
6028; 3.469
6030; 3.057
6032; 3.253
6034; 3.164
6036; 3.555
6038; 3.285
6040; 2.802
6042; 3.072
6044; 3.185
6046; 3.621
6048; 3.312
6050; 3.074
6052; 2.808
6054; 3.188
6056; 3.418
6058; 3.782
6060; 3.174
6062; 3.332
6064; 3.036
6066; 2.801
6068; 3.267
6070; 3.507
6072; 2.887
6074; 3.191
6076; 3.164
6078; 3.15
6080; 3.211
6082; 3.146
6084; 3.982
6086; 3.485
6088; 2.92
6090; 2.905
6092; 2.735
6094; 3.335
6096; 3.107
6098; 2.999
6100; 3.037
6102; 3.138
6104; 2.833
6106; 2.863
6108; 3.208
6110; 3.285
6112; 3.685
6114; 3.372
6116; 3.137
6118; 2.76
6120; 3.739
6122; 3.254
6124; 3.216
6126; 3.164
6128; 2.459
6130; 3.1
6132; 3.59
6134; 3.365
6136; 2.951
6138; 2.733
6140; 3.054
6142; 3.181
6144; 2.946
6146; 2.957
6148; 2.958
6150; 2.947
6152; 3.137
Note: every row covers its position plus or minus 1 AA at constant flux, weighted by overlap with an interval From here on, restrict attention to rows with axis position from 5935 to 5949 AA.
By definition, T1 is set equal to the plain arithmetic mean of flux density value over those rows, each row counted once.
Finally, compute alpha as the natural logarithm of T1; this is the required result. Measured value 1.18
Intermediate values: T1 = 3.24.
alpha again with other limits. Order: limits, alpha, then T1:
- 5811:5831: 1.26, 3.52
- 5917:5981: 1.17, 3.24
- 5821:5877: 1.19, 3.30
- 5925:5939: 1.16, 3.19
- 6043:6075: 1.17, 3.22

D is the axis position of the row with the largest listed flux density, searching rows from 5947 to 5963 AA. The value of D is 5952 AA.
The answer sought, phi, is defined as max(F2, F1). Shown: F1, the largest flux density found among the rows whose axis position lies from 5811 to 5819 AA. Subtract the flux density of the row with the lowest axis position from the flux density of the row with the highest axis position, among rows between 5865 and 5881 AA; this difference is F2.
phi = 4.1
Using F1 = 4.078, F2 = 0.1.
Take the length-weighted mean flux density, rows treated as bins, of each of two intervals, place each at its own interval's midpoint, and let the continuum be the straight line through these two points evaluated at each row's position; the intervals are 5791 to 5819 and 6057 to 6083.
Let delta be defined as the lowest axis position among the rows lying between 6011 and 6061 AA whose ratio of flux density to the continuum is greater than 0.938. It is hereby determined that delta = 6012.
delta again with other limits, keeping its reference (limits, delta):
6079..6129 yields 6080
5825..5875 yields 5826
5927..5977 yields 5928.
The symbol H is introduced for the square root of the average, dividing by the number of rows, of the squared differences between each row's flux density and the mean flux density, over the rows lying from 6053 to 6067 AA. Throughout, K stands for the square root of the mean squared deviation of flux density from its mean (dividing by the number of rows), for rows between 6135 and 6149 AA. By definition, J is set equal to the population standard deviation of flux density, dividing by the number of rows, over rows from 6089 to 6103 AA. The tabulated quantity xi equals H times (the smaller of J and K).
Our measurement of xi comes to 0.036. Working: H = 0.287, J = 0.17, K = 0.125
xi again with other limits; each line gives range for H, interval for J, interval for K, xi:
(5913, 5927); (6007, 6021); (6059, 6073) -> 0.062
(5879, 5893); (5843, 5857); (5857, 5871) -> 0.036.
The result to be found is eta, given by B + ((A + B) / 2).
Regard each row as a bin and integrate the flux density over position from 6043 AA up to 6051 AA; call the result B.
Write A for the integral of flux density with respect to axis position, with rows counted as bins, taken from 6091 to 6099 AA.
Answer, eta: 51.8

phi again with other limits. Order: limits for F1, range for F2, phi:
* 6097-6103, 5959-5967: 3.1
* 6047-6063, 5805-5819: 3.8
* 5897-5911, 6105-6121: 3.6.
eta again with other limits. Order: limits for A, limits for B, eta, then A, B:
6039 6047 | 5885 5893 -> 47.8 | 25.4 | 23.4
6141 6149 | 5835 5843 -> 52.3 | 24.1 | 26.8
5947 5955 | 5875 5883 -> 57.0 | 26.0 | 29.4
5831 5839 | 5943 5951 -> 52.3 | 25.3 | 26.4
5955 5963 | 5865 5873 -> 50.6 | 23.7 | 25.8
